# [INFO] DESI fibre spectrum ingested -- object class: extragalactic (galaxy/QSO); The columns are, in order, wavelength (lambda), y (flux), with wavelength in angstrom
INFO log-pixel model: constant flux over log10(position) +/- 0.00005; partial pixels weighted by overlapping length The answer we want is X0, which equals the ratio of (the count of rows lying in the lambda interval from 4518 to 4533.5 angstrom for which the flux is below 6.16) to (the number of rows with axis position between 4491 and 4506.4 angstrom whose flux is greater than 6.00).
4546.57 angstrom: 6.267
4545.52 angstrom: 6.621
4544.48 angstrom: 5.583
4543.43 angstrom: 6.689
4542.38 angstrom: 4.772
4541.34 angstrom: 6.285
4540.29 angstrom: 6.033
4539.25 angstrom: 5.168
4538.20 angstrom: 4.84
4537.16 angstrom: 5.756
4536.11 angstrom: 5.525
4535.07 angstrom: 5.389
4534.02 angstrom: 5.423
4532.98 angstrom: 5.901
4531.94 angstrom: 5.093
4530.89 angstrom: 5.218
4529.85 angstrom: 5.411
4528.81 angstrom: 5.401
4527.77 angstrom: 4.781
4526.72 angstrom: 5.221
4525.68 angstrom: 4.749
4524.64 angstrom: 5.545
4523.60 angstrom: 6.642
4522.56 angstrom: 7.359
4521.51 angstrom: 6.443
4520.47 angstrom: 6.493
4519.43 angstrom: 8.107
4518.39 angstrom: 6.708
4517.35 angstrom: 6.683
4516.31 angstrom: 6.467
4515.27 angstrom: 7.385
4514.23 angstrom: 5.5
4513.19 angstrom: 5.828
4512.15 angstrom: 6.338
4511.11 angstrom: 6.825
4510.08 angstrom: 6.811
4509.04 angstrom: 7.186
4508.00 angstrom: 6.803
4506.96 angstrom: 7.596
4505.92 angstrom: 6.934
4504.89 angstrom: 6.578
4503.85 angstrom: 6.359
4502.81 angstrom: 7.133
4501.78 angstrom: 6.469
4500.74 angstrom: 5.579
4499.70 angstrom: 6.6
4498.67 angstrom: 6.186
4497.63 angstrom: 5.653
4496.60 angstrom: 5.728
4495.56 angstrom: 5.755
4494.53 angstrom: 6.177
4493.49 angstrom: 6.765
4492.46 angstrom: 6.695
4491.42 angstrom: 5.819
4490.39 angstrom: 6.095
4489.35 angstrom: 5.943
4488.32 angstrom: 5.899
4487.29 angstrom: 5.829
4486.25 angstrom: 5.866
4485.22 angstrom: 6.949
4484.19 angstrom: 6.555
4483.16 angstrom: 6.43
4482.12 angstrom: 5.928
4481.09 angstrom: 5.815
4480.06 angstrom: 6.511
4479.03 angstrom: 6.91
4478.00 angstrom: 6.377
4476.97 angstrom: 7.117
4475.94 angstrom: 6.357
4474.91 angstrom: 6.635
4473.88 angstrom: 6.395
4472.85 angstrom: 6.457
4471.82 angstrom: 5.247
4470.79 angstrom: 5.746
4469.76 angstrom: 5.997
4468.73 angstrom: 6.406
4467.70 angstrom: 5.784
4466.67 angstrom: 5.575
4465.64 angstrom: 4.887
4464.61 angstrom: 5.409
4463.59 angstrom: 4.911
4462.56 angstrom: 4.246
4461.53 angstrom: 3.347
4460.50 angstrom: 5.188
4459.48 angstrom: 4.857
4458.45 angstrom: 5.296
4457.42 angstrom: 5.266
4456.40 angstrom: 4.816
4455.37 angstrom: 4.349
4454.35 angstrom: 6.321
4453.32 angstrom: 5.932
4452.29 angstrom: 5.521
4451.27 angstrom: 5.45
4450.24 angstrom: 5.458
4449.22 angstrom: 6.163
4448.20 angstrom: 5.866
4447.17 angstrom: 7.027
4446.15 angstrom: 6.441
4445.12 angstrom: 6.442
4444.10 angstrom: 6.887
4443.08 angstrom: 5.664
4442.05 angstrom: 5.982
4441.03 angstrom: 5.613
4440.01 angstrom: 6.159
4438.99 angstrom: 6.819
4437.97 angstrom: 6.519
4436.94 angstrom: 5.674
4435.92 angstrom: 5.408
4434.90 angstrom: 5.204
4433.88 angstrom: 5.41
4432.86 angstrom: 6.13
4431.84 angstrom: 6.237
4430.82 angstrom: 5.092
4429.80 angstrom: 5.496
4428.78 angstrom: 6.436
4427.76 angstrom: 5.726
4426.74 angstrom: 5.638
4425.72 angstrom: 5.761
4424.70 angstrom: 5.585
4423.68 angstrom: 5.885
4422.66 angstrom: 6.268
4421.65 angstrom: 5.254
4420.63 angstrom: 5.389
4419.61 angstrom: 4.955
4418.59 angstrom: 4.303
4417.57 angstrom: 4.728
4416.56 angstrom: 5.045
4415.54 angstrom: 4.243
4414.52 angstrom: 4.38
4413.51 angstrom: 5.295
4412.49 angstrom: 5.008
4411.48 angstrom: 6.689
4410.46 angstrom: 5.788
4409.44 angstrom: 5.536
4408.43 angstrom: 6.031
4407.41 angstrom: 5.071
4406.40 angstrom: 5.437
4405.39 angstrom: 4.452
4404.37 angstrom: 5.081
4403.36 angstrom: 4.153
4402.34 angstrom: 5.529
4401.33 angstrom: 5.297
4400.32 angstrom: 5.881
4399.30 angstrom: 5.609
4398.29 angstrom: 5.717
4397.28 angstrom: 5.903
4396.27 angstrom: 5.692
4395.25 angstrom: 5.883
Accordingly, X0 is 0.9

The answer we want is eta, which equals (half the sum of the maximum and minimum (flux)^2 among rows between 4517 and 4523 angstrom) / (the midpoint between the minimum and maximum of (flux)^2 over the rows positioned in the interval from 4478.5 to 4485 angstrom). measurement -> 1.31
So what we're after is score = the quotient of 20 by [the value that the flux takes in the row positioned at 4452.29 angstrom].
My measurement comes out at 3.6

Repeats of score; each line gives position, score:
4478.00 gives 3.1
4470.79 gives 3.5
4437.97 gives 3.1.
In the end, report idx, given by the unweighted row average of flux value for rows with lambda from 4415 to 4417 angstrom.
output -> 4.6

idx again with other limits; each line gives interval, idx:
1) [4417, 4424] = 5.3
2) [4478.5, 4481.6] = 6.4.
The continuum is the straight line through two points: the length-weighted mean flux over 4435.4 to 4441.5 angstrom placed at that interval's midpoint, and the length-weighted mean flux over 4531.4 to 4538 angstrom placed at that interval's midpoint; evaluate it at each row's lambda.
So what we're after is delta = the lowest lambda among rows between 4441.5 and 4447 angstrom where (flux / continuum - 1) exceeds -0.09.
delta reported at 4442.05 angstrom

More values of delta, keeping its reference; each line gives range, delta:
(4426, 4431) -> 4426.74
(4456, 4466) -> 4464.61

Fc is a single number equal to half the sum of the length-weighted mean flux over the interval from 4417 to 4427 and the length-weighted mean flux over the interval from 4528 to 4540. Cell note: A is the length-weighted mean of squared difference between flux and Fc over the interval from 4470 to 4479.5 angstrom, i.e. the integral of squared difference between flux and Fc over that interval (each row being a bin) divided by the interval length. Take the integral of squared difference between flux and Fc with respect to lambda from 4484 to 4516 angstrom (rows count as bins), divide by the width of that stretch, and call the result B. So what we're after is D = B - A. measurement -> 0.1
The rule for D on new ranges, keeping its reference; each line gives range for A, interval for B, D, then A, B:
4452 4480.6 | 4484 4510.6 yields 0.5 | 0.83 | 1.3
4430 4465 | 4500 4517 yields 1.2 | 0.67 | 1.9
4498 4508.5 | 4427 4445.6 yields -1.2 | 1.81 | 0.6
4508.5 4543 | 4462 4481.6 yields -0.2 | 1.09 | 0.9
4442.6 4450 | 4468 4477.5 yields -0.1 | 1.14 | 1.0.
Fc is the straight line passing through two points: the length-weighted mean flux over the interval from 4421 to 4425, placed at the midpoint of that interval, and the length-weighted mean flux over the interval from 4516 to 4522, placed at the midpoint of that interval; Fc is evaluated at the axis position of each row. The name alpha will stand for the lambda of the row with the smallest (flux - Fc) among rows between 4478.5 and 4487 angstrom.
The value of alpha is 4486.25 angstrom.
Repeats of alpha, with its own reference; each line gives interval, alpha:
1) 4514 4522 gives 4514.23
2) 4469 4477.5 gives 4471.82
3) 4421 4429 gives 4421.65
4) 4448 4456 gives 4455.37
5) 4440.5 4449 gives 4441.03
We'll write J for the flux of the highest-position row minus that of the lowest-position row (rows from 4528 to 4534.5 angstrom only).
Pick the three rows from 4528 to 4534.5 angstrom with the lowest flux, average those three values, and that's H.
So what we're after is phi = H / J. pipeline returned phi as 238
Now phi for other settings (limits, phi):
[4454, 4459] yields -5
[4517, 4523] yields 10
